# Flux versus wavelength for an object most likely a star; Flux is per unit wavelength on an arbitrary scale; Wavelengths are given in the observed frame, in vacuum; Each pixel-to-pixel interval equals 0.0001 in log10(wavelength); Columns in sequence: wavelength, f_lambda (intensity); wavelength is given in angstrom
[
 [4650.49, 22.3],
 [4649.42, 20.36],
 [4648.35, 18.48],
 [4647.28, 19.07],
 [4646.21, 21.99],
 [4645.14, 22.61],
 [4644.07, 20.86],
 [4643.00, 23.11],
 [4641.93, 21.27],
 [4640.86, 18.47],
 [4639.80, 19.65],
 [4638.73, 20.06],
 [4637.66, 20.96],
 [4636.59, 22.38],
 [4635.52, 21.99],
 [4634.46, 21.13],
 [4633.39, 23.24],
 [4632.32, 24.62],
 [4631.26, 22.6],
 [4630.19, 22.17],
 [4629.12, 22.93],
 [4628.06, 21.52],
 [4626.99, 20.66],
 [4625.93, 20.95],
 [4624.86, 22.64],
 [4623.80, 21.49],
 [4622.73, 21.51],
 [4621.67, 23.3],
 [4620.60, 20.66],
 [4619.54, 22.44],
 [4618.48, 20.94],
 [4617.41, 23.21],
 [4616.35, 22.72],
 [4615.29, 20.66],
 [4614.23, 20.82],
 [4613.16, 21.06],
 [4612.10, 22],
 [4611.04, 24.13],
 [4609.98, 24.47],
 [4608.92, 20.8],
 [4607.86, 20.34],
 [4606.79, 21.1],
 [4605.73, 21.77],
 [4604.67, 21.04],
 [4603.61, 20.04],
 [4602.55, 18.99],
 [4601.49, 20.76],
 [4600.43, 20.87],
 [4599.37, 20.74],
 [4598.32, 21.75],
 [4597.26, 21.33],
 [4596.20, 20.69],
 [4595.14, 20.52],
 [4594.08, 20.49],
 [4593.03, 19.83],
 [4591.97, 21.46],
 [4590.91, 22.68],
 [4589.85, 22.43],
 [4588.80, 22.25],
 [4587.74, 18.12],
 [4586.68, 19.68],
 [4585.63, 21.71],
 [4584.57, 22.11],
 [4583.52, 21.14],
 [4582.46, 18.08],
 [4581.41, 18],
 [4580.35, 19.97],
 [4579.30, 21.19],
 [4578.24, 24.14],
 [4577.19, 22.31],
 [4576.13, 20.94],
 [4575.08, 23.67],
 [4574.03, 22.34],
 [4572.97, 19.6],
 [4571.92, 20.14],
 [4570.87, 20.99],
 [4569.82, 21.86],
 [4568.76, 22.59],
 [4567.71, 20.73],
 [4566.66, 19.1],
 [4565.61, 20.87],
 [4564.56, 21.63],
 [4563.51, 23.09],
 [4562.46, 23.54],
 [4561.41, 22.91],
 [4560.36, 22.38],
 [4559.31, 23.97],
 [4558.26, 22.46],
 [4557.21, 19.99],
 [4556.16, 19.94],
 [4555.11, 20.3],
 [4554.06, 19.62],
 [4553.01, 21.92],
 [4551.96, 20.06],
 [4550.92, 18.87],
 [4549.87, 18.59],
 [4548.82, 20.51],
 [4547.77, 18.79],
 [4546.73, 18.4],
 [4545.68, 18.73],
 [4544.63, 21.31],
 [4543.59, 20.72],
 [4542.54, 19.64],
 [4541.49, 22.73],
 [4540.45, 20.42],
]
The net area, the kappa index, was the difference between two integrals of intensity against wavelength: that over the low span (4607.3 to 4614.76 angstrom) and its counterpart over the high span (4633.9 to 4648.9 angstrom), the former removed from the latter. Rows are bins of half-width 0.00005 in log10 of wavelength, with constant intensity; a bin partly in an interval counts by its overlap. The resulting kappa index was 149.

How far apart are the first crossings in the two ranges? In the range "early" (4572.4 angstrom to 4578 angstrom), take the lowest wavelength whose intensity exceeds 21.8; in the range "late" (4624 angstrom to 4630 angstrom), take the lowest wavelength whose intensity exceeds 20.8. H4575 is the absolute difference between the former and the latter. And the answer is 50.8 angstrom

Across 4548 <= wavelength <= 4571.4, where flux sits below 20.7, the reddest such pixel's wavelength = 4566.66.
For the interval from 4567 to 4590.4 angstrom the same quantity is 4587.74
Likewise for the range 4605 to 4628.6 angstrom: 4626.99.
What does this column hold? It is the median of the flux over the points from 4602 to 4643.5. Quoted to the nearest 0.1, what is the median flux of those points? 21.5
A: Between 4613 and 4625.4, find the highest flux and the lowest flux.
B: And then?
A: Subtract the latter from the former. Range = 2.6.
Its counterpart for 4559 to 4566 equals 3.1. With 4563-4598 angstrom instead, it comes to 6.1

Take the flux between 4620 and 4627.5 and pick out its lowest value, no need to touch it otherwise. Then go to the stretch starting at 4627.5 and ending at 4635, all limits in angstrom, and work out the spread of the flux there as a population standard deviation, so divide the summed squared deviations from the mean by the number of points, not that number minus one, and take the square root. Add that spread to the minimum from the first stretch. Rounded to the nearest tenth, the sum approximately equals 21.7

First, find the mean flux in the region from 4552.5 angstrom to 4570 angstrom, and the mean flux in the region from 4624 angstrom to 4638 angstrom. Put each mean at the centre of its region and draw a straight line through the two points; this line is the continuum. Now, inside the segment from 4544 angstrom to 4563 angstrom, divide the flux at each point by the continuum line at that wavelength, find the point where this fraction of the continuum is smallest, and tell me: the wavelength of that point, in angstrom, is 4546.73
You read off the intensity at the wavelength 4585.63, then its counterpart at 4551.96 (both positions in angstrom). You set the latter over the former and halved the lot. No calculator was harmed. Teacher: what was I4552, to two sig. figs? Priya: 0.46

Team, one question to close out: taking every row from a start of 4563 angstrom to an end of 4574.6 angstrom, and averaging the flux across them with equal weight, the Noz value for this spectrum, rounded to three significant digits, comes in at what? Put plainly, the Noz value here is 21.2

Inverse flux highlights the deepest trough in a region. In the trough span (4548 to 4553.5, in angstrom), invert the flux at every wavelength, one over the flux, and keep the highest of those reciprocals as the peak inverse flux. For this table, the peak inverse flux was 0.054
